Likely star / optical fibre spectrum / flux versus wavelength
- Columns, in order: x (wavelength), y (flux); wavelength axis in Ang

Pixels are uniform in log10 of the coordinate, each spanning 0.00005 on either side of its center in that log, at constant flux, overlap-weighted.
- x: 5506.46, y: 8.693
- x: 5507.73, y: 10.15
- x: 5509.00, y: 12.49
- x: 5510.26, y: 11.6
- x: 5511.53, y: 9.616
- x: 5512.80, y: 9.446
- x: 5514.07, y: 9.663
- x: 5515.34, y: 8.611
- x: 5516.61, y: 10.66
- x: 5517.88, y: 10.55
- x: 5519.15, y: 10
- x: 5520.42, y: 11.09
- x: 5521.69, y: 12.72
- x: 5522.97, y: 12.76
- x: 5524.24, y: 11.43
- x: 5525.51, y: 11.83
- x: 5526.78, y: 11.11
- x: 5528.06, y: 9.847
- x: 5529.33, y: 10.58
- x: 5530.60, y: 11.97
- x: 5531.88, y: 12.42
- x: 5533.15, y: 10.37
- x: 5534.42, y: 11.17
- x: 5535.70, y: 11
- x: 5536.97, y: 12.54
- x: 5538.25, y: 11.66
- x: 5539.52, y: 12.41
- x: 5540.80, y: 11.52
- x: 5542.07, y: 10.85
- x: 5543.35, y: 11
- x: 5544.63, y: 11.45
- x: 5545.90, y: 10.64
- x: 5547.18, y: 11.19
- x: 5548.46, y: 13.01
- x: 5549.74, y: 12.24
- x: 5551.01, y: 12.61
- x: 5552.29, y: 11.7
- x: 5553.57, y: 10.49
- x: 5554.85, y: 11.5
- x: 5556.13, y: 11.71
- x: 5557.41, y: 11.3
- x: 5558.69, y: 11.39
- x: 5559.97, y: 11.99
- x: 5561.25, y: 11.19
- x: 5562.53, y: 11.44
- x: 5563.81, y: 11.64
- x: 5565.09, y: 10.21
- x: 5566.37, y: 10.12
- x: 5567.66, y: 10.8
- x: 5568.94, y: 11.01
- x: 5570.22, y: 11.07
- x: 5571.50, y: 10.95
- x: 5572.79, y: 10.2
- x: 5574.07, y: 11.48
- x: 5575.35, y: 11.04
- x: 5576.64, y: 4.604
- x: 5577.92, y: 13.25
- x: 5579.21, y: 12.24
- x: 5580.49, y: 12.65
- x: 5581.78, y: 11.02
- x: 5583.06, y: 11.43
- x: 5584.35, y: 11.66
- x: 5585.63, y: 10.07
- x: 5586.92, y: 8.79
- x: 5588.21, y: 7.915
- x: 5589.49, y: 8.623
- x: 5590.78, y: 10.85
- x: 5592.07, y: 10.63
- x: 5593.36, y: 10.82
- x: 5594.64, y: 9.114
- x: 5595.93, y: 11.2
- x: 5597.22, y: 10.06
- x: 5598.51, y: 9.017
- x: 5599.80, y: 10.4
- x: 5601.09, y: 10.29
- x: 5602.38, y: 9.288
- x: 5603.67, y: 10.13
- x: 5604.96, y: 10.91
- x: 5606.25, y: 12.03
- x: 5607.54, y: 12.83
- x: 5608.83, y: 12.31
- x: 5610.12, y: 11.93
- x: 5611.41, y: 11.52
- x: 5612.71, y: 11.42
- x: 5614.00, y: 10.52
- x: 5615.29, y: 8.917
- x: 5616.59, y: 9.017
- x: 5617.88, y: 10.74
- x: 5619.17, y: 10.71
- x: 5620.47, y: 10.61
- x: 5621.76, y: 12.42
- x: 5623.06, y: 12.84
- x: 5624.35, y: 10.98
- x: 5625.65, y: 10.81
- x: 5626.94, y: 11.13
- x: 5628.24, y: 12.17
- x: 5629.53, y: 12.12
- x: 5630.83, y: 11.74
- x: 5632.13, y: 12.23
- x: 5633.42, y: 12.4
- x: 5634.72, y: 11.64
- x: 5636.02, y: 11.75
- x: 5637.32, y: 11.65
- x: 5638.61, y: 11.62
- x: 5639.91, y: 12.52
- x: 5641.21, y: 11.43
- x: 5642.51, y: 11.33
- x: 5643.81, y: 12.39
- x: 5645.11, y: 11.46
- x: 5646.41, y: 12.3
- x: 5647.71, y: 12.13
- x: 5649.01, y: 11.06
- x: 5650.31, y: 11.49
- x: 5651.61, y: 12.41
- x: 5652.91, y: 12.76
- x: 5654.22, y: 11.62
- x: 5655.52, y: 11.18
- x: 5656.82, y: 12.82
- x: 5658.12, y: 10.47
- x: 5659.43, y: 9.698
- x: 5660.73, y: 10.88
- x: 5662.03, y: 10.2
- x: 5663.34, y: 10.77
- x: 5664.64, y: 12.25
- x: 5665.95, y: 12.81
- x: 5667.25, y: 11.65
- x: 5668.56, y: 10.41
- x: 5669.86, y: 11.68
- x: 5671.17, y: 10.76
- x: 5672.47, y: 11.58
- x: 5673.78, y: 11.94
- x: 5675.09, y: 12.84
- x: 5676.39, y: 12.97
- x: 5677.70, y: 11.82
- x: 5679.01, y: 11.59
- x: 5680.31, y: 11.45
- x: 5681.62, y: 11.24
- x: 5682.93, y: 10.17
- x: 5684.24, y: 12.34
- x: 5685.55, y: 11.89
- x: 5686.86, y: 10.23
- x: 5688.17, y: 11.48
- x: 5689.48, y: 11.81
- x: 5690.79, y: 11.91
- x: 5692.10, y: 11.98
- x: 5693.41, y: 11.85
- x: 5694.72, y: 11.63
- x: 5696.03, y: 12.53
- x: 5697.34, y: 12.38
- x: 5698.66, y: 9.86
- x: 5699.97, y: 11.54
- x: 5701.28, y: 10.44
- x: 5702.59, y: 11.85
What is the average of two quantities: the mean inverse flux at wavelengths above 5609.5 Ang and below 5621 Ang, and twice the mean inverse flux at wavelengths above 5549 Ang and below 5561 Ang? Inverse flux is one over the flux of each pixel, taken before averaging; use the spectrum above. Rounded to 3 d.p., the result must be 0.134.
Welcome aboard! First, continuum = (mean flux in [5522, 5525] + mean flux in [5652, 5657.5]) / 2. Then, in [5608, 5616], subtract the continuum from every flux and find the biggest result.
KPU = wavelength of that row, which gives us 5608.83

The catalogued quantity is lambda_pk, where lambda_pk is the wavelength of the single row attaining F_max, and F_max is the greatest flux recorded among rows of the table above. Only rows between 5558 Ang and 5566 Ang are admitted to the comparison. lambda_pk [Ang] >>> 5559.97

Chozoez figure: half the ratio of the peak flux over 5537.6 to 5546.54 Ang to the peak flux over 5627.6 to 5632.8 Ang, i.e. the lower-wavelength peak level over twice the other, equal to 0.507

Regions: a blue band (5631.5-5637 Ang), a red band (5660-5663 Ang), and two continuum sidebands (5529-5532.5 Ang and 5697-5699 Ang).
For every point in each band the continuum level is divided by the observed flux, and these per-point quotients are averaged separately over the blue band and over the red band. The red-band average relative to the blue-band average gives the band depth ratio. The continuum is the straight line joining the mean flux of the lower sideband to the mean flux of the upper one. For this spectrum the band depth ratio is 1.13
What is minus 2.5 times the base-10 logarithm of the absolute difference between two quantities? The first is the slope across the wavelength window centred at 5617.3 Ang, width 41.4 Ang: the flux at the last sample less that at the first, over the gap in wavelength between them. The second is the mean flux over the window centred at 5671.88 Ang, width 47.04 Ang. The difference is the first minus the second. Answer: -2.65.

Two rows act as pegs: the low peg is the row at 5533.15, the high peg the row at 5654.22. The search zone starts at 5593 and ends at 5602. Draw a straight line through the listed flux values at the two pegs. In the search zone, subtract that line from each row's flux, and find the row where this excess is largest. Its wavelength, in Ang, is 5595.93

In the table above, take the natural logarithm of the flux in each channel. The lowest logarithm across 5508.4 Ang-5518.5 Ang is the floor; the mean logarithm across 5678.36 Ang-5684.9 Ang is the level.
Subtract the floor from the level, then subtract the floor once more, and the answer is -1.88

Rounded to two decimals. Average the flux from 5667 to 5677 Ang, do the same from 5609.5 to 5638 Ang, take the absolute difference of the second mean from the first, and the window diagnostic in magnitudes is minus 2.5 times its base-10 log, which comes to 1.00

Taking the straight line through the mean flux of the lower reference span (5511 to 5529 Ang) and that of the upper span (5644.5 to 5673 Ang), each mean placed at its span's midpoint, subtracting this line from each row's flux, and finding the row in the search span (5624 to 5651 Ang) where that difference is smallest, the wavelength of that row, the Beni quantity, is 5625.65 Ang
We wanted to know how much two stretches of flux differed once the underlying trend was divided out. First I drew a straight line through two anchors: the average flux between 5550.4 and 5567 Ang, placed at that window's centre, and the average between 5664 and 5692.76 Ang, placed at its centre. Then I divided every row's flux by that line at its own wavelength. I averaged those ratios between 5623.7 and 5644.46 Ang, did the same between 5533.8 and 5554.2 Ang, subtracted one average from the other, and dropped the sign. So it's 0.01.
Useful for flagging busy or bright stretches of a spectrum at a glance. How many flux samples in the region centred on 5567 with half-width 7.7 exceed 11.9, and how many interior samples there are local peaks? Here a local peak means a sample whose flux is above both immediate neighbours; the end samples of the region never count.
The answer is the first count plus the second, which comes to 3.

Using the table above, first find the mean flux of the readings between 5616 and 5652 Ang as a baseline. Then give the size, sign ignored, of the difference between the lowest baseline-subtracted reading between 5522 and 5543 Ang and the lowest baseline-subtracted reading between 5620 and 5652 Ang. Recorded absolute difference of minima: 1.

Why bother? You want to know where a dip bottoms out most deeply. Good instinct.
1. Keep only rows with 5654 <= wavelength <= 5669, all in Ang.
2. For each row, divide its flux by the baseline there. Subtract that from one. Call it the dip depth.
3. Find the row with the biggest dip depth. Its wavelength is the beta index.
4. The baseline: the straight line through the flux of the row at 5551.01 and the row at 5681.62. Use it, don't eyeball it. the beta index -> 5659.43 Ang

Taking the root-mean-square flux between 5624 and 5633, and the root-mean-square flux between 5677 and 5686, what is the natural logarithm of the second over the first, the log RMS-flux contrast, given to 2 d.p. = -0.01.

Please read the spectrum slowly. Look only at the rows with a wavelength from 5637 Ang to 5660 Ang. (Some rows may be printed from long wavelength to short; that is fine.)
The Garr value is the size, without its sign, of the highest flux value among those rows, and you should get 12.82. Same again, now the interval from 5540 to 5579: 13.25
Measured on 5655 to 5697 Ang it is 12.97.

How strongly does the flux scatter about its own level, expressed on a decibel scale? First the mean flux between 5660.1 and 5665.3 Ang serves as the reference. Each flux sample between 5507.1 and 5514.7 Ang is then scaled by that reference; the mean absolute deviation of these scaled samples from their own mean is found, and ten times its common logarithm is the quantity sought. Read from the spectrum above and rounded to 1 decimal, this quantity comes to -10.3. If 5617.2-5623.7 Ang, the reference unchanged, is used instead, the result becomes -10.7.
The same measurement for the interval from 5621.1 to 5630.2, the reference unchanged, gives -12.0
